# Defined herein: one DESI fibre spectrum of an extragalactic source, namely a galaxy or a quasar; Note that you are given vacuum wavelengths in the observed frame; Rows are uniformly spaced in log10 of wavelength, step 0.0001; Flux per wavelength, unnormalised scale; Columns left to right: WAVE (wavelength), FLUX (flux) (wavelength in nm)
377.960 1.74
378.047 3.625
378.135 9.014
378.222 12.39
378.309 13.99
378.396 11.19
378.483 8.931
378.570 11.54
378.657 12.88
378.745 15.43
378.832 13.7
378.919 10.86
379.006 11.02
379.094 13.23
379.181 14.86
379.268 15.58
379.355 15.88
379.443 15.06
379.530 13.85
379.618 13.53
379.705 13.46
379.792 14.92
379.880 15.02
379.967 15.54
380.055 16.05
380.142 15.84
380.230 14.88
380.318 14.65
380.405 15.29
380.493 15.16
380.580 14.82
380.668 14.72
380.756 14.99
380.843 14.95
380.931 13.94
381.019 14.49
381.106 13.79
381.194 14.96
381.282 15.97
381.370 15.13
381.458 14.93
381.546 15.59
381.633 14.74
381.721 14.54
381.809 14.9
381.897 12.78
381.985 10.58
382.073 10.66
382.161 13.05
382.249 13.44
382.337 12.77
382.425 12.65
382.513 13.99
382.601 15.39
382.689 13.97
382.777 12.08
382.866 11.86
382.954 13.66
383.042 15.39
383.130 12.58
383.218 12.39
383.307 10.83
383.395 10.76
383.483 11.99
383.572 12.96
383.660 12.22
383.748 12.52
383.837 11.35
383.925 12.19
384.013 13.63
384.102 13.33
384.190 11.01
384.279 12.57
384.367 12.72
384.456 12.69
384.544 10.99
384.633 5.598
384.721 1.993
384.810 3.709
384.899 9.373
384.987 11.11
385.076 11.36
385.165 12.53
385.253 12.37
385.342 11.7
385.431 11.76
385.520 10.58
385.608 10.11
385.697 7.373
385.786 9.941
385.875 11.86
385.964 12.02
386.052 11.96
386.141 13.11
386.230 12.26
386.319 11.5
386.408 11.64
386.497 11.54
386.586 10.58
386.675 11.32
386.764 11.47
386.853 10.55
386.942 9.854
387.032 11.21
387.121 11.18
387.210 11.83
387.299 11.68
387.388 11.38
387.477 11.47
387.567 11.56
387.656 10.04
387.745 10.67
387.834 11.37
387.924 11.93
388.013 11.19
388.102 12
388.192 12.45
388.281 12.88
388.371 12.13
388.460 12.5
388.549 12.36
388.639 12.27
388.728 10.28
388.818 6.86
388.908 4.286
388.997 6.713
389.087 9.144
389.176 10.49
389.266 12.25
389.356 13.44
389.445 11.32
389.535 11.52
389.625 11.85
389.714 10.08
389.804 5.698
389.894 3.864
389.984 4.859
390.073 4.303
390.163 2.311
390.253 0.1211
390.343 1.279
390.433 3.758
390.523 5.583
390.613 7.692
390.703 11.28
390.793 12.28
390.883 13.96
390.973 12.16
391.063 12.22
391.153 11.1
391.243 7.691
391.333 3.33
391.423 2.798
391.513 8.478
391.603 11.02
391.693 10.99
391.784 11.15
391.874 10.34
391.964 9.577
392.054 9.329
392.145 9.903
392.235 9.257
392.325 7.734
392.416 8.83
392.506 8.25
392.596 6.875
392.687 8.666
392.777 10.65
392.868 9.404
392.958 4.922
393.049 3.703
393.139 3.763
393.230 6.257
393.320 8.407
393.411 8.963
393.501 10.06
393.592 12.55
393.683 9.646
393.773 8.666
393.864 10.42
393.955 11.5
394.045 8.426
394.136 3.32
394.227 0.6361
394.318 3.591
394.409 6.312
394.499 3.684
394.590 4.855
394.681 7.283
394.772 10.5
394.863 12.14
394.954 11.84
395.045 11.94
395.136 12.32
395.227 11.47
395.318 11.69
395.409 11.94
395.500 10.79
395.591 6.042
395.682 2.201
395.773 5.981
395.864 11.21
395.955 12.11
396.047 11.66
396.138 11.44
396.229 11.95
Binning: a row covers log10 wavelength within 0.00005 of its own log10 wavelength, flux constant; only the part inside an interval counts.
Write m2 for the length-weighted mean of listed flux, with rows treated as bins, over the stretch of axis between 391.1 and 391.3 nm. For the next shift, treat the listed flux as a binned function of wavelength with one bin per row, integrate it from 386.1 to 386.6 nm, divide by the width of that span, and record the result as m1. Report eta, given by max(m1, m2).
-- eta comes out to 11.8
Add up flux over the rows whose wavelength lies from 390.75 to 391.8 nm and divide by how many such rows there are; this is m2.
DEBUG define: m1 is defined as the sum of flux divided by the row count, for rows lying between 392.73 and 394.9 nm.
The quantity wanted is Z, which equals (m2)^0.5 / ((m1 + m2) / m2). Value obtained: 1.77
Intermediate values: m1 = 7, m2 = 9.8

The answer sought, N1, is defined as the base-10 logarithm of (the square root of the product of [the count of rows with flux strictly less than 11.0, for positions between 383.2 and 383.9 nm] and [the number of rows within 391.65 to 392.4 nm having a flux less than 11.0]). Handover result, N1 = 0.57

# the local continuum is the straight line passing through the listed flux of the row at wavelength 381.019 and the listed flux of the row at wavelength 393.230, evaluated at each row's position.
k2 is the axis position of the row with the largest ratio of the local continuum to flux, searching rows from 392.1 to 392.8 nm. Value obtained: 392.596 nm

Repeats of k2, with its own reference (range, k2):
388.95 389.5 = 388.997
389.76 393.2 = 390.253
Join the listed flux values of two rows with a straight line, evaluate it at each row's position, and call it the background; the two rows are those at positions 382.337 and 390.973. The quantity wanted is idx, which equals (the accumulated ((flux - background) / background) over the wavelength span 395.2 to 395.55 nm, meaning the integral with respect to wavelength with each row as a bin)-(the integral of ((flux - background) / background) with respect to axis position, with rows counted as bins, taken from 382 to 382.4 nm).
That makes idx 0.000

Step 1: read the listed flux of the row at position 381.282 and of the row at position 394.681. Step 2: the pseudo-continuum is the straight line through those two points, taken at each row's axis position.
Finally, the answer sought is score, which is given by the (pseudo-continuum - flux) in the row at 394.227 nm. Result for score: 6.9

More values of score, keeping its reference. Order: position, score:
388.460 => -1.2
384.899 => 4.3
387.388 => 0.6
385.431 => 1.5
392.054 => -0.3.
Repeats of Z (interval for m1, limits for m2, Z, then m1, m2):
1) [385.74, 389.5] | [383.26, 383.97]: 1.78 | 11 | 11.9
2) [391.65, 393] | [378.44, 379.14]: 2.00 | 9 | 12.2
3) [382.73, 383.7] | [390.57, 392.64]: 1.32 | 12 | 9.4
